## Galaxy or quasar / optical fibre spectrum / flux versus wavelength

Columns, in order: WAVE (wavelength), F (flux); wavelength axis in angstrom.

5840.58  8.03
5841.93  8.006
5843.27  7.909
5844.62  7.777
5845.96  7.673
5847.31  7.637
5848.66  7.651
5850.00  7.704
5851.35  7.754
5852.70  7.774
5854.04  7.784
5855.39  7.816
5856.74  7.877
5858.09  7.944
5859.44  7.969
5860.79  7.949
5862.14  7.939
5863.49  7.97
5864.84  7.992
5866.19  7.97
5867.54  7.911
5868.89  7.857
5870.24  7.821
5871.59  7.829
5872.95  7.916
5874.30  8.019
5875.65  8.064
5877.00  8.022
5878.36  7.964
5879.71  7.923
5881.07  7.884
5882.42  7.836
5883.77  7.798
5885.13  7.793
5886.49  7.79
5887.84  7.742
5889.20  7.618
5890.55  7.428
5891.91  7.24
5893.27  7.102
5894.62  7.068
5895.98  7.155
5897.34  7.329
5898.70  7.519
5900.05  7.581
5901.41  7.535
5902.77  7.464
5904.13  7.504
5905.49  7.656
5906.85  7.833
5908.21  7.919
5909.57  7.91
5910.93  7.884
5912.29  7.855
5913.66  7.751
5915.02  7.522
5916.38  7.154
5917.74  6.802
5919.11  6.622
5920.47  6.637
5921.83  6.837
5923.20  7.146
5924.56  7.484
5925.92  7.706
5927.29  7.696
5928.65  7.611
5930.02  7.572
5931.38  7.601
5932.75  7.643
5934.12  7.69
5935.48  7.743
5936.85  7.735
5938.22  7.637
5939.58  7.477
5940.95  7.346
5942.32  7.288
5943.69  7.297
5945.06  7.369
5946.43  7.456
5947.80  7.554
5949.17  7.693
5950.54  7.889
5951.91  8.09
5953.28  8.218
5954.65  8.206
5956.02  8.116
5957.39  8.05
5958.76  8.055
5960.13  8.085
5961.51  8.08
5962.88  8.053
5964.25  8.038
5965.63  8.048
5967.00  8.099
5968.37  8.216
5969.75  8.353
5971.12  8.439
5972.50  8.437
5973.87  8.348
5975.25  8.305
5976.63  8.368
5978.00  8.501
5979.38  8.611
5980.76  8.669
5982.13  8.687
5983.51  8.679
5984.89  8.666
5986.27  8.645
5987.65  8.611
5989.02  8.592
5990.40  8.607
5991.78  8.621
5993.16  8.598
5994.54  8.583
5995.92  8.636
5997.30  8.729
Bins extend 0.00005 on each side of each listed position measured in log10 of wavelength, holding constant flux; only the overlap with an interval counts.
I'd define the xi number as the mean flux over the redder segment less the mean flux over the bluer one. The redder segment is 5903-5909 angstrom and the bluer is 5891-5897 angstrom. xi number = 0.6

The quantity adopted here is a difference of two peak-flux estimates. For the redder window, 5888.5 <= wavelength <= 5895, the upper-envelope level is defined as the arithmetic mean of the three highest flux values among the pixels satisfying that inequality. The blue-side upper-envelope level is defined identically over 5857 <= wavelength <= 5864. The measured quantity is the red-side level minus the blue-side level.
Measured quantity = -0.53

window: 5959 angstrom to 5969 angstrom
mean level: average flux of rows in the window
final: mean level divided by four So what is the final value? 2.02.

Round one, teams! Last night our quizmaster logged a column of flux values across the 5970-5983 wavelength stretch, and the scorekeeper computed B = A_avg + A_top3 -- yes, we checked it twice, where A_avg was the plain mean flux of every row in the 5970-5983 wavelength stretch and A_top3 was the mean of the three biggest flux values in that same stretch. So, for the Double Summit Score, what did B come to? 17.1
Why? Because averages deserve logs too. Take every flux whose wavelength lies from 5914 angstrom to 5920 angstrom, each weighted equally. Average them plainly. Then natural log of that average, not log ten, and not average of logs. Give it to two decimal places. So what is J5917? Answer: 1.95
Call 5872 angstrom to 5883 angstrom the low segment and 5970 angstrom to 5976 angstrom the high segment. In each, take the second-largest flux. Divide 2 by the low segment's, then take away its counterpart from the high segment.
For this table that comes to -8.19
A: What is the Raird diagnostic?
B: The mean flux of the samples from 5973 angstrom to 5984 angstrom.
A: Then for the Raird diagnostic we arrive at 8.5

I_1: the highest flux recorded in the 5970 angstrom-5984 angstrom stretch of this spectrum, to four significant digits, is 8.687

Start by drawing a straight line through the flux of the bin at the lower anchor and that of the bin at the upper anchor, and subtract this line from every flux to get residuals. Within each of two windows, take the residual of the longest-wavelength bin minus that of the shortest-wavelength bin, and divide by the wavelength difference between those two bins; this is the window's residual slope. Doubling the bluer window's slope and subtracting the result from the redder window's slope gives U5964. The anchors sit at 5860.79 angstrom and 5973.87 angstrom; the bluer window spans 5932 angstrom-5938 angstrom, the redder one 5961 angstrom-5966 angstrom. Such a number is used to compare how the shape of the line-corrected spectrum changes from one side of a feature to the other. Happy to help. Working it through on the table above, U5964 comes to -0.05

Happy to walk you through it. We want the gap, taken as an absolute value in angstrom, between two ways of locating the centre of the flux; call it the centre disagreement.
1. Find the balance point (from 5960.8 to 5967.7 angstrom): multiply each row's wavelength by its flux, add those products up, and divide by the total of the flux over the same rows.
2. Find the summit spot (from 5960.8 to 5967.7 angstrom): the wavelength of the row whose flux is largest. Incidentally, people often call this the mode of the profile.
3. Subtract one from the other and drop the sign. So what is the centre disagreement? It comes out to 2.7 angstrom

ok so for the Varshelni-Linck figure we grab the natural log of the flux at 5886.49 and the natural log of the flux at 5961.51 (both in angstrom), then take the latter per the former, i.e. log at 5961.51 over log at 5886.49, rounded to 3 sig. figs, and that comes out 1.02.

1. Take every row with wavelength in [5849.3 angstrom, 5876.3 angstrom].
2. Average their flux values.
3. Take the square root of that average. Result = 2.81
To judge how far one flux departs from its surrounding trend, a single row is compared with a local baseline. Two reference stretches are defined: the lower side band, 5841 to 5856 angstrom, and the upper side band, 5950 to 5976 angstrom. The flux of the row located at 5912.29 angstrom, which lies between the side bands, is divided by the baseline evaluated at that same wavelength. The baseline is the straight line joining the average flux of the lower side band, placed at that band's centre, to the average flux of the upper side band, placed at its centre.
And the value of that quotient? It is 0.983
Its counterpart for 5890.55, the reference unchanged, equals 0.938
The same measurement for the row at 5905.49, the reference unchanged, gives 0.961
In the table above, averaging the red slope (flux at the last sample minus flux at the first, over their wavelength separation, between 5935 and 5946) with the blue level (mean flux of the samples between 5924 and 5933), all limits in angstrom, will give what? 3.79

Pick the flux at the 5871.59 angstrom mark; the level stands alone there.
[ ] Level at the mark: 7.829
